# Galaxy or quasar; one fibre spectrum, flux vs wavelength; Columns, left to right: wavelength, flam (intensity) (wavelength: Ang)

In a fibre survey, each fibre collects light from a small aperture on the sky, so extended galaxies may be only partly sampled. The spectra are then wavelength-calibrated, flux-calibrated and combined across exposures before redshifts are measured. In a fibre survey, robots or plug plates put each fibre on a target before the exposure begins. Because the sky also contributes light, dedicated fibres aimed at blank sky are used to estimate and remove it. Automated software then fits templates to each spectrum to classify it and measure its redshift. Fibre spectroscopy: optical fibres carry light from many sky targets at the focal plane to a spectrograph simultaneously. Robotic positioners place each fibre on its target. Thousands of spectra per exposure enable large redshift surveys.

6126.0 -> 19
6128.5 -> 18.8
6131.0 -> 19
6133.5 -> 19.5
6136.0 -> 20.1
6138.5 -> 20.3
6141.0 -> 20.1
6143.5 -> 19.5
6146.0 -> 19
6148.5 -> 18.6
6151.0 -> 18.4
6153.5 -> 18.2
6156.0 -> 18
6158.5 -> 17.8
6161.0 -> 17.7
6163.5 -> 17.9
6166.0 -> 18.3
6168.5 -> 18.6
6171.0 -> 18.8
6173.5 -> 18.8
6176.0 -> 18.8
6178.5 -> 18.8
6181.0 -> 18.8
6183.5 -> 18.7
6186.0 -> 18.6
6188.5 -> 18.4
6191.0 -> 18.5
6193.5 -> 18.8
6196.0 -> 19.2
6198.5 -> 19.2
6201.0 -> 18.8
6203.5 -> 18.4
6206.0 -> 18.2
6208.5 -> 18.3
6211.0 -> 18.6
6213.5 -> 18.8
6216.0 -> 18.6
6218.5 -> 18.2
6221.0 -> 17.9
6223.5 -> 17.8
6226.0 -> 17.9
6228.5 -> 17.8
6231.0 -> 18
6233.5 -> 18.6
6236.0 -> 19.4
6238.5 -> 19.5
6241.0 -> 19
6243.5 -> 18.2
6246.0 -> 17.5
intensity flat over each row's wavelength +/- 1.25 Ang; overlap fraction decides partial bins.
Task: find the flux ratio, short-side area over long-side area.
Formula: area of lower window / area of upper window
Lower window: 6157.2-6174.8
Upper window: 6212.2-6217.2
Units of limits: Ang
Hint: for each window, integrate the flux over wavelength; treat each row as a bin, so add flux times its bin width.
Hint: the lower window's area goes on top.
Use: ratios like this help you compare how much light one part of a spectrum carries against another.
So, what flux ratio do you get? 3.4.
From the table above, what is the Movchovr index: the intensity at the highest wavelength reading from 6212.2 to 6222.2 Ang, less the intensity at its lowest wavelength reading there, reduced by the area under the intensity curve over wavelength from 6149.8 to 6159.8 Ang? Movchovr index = -182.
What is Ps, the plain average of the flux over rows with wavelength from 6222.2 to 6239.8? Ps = 18.4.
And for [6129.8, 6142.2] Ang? 19.8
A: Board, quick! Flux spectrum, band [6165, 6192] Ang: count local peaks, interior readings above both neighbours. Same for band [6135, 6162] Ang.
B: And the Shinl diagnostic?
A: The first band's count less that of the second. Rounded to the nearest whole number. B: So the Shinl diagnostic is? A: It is -1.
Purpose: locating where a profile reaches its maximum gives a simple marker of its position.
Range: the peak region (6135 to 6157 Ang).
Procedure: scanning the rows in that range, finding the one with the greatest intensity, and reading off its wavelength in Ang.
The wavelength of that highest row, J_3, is 6138.5 Ang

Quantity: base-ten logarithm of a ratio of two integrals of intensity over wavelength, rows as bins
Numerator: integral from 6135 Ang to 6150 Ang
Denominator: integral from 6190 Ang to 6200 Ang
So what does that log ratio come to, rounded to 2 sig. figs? 0.19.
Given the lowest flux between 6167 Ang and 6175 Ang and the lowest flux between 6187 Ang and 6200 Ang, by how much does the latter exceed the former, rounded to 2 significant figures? -0.20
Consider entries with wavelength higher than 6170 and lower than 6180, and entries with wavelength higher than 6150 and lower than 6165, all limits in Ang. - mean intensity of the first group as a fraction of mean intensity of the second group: 1.04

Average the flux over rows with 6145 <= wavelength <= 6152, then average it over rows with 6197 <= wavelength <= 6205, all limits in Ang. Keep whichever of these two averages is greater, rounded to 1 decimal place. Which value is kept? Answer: 18.8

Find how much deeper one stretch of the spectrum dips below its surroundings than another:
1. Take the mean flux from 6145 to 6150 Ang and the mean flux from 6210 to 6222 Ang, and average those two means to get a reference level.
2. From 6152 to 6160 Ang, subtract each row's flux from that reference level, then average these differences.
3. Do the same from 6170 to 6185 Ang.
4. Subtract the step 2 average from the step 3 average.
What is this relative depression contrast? -0.78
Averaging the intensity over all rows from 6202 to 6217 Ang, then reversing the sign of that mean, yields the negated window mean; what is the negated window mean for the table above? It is -18.5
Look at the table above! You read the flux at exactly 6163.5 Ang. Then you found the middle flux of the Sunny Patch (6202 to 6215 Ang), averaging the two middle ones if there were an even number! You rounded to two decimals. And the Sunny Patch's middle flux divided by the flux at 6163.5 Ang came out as 1.03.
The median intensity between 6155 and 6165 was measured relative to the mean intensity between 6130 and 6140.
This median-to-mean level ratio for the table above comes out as 0.90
